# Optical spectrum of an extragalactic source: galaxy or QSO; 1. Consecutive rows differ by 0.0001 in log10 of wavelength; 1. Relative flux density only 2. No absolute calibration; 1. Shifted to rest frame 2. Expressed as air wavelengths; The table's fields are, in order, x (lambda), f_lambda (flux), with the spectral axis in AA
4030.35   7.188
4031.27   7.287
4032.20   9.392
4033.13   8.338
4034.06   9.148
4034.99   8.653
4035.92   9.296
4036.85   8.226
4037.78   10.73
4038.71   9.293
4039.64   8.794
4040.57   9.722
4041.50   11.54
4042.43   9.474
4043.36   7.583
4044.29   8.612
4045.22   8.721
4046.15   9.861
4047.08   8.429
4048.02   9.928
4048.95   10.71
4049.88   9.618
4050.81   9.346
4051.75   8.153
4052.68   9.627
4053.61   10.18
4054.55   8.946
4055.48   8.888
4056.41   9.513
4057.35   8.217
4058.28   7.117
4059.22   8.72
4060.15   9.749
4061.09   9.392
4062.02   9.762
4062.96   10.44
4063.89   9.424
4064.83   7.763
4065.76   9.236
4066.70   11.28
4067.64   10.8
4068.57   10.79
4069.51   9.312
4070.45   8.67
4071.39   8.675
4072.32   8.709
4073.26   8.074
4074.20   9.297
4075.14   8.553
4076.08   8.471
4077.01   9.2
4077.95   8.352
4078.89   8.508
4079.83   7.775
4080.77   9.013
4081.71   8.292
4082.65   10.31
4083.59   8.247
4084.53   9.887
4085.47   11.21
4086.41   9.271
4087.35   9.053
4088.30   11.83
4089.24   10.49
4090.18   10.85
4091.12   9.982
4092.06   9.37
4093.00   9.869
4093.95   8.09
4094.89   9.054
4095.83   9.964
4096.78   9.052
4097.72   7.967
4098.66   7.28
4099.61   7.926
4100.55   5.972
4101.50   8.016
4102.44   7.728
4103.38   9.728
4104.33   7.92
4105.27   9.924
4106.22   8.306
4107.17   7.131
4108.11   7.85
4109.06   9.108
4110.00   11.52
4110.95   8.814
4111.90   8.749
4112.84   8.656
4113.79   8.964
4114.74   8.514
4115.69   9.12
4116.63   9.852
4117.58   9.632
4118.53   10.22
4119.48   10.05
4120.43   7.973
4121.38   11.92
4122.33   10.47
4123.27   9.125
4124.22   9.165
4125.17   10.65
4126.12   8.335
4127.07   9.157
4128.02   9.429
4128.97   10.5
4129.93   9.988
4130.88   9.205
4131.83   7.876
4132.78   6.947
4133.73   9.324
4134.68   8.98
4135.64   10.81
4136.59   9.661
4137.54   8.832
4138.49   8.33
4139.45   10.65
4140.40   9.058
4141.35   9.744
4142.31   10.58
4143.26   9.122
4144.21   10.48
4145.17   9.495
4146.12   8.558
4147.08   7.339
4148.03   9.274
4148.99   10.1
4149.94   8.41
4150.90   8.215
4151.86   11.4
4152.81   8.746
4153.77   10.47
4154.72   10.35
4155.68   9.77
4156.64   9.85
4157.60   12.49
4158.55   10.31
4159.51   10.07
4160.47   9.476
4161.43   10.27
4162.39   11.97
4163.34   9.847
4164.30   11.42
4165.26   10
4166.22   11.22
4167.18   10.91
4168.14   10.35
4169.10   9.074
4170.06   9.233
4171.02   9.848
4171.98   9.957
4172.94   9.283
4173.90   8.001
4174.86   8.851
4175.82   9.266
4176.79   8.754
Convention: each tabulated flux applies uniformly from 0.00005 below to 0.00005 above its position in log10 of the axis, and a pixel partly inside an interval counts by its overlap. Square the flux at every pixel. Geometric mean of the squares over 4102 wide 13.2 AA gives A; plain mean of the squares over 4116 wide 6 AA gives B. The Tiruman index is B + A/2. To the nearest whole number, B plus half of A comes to 121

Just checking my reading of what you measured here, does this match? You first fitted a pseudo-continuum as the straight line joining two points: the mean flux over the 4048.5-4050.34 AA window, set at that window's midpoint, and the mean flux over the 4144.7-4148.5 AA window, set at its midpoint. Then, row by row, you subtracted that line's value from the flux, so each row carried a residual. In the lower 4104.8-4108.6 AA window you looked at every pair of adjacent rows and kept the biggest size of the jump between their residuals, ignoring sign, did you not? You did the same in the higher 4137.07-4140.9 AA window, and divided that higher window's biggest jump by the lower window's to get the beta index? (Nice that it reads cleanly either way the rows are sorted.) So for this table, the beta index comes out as 1.46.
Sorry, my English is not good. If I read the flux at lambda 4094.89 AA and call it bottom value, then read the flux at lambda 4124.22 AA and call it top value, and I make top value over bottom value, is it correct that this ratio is 1.01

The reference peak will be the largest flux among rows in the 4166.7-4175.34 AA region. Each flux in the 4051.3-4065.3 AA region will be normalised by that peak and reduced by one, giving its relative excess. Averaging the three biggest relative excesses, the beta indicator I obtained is -0.07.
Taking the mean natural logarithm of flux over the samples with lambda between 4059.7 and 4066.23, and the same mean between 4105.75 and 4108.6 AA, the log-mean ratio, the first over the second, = 1.093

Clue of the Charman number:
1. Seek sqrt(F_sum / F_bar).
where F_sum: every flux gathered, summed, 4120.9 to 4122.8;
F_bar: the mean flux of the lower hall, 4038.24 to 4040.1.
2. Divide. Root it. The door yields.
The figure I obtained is 1.57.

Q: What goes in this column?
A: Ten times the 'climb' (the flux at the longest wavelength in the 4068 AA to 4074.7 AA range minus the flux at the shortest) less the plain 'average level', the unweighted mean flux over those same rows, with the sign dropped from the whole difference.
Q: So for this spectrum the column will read 24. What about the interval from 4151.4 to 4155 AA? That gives 21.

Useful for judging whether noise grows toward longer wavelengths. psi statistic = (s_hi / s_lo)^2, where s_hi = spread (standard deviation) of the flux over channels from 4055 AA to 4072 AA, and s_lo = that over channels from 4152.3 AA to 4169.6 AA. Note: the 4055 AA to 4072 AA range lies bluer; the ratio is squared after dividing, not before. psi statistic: 1.3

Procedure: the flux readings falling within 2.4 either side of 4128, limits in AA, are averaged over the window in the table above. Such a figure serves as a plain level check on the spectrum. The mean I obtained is 9.48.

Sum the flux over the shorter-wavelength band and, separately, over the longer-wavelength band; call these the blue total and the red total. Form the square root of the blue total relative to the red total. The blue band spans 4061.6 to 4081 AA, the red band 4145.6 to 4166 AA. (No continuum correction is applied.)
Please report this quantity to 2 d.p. 0.96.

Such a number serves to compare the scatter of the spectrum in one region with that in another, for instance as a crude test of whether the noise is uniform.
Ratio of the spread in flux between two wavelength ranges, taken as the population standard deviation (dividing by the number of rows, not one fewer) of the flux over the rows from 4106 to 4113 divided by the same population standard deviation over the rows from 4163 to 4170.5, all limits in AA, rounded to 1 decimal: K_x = 1.5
